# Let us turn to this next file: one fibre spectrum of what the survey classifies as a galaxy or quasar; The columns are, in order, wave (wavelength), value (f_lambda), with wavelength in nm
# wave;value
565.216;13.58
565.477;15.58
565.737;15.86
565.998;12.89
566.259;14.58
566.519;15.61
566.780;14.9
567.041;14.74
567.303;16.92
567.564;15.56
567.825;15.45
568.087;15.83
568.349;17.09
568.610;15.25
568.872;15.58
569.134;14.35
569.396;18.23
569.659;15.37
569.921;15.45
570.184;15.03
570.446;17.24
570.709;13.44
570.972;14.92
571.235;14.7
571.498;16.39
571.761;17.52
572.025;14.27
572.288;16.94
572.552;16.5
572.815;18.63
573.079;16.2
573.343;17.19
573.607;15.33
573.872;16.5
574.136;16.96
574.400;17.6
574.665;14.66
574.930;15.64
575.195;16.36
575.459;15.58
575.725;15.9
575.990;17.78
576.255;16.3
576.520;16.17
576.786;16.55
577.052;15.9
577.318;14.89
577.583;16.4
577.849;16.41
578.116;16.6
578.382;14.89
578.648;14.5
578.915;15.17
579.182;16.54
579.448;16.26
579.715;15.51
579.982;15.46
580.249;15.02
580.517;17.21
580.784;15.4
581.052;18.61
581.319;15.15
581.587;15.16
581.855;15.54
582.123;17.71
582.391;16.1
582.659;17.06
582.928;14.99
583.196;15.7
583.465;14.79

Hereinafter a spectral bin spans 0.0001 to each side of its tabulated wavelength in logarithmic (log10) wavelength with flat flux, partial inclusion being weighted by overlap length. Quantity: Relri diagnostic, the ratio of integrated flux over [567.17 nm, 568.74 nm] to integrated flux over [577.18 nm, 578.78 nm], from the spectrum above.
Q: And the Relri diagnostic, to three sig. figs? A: 1.01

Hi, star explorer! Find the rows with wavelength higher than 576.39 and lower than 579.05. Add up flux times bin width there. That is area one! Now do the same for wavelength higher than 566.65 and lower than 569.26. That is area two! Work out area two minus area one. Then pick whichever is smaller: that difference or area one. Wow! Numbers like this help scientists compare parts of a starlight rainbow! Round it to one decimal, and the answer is -1.2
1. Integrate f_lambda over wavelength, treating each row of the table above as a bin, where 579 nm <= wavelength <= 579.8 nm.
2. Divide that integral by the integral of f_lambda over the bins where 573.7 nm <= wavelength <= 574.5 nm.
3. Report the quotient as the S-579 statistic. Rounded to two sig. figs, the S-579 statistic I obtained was 0.95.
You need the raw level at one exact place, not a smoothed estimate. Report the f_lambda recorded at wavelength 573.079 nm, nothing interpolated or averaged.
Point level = 16.2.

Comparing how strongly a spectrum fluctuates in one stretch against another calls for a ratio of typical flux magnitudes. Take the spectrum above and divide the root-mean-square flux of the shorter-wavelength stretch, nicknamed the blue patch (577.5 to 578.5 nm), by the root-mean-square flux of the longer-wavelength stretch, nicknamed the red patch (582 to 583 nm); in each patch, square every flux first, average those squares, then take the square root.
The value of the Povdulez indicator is 0.98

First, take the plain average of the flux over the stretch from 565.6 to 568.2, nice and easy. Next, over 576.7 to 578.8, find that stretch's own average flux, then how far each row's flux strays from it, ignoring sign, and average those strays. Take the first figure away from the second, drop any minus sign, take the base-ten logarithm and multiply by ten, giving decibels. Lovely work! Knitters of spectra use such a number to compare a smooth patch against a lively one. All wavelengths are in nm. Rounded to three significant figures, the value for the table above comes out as 11.6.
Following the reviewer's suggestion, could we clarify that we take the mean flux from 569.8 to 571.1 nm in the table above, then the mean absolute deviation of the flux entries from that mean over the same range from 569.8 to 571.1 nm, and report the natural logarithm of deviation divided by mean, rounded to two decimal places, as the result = -2.82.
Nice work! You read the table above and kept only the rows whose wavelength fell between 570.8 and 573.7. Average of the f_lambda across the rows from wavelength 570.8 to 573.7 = 16.2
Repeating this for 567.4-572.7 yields 15.8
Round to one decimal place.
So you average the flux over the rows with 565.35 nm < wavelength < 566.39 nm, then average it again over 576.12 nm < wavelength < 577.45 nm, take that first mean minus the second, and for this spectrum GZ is -1.2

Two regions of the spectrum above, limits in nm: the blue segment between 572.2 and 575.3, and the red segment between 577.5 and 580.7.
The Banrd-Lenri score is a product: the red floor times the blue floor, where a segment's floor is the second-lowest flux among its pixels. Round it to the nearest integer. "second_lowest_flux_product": 228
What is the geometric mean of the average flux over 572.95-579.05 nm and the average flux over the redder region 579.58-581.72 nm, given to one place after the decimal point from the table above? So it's 16.0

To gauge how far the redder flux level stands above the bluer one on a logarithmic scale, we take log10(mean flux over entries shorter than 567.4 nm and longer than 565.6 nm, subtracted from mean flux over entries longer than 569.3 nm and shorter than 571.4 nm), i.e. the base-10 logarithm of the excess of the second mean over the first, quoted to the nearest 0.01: -0.32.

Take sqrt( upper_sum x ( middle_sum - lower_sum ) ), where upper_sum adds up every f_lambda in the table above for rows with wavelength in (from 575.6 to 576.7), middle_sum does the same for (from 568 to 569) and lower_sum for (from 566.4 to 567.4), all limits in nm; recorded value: 10.2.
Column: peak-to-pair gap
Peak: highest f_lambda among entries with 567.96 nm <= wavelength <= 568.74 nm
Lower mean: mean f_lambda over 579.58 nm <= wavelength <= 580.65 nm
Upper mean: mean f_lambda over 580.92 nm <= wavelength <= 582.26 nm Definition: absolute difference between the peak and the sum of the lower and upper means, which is 15.1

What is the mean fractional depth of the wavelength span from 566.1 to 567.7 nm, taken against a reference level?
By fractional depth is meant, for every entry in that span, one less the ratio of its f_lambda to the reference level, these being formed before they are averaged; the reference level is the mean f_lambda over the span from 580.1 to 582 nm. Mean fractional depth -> 0.04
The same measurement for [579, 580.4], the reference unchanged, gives 0.02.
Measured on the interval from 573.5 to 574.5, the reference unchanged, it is -0.04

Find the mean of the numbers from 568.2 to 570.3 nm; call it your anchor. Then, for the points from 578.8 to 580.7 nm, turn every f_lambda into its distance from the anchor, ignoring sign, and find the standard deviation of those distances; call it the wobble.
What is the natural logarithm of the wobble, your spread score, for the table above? -1.0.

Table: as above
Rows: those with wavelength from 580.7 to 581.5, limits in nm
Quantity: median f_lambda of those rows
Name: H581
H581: 15.4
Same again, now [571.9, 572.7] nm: 16.5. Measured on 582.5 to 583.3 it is 15.7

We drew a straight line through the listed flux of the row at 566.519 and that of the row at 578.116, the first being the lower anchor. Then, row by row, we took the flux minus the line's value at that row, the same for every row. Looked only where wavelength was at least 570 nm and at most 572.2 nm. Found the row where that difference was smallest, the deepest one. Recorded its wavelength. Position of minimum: 570.709 nm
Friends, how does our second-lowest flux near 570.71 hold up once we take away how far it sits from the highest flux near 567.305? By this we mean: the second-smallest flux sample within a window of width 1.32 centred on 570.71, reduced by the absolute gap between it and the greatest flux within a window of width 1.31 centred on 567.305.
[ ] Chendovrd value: 12.5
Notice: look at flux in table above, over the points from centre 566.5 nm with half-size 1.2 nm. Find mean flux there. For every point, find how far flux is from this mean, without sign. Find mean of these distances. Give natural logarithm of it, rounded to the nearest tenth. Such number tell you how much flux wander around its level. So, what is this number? -0.2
